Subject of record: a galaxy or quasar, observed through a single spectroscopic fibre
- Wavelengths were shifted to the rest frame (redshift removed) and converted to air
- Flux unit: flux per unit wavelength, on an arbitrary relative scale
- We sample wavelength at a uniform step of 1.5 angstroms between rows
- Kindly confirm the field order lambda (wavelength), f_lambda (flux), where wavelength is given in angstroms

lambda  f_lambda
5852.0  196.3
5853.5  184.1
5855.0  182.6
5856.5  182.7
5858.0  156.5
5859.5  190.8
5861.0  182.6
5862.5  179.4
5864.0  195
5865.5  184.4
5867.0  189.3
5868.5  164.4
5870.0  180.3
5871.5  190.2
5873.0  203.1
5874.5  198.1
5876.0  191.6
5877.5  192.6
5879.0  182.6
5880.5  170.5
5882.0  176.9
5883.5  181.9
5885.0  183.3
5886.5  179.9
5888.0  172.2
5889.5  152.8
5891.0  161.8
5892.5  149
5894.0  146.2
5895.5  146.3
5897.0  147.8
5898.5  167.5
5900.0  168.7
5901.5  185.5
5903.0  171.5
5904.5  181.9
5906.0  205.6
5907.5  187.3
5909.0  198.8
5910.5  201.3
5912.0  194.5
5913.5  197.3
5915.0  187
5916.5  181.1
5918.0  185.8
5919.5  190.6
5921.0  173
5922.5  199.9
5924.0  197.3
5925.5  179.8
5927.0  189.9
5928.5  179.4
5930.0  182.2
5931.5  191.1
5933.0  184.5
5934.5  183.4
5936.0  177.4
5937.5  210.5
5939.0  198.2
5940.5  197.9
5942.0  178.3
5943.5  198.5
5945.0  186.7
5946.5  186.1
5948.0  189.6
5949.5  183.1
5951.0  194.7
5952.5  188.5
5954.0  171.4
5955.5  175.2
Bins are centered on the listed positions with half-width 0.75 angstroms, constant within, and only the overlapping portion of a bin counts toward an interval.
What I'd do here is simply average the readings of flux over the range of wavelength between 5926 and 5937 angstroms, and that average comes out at 184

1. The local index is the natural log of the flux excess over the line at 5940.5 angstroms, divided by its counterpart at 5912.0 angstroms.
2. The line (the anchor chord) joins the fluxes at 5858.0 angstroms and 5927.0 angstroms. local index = -2.1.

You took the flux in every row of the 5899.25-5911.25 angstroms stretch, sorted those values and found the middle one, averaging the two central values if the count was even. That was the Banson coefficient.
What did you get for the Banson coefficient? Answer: 186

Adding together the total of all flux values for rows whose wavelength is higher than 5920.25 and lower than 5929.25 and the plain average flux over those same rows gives 1306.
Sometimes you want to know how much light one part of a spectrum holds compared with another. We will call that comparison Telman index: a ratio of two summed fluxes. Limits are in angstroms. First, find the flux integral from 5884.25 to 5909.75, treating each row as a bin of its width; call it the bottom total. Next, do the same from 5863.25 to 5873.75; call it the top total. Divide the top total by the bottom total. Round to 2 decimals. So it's 0.45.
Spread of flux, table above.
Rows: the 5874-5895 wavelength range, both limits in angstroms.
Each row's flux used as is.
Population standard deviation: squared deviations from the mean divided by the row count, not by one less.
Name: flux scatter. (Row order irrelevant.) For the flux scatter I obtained 15.8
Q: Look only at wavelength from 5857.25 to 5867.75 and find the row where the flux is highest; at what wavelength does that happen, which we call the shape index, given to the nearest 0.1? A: 5864.0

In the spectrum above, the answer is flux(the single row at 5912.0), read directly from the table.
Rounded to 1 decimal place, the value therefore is 194.5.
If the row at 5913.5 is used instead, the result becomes 197.3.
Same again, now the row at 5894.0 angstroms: 146.2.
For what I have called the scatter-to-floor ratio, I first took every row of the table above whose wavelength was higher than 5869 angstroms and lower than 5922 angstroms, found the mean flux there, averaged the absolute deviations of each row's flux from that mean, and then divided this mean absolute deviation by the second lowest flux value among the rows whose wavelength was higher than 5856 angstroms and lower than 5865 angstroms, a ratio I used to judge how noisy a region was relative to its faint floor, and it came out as 0.07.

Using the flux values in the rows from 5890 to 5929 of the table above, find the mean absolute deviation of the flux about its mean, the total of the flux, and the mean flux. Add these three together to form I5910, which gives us 4869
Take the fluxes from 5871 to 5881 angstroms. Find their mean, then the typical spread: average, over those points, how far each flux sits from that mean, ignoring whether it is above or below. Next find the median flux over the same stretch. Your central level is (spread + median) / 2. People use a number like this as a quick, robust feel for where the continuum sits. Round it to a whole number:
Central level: 100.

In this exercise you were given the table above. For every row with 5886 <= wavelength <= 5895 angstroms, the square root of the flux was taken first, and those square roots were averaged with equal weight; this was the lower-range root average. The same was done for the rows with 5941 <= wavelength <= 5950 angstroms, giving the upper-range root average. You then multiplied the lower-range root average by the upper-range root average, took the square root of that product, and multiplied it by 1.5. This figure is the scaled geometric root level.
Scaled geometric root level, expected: 19.7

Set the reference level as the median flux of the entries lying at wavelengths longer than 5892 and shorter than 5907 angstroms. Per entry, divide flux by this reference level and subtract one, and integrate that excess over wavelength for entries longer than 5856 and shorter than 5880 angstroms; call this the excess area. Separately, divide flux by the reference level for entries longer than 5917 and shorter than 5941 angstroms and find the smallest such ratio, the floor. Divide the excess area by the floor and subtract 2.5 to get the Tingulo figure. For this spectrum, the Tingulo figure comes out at -0.1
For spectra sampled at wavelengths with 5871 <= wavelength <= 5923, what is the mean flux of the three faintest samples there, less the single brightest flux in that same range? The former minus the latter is -59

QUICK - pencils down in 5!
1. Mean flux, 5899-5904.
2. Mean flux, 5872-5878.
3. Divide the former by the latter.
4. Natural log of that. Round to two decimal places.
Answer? -0.11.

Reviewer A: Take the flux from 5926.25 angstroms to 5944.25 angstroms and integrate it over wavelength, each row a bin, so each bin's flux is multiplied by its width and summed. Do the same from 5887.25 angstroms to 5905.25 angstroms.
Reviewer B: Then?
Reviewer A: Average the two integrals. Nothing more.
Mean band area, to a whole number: 3167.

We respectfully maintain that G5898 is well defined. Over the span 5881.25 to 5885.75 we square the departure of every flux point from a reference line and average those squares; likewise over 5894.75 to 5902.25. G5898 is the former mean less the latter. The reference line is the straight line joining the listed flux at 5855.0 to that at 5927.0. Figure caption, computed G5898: -747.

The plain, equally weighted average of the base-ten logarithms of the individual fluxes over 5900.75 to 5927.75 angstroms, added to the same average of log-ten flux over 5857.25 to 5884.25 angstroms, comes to 4.54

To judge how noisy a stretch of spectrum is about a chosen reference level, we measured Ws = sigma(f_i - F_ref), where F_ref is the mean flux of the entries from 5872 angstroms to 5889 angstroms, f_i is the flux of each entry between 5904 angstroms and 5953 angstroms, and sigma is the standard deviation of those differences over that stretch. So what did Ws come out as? 9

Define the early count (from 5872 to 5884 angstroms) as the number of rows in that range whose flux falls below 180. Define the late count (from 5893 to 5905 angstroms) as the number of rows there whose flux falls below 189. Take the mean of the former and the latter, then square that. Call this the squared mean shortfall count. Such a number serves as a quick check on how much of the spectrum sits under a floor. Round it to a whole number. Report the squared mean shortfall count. 25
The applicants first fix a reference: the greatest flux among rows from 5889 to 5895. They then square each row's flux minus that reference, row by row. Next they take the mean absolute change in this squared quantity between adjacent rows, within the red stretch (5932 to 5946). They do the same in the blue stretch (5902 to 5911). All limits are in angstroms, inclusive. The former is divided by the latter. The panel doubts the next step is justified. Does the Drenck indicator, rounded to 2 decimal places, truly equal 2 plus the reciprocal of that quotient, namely 3.02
